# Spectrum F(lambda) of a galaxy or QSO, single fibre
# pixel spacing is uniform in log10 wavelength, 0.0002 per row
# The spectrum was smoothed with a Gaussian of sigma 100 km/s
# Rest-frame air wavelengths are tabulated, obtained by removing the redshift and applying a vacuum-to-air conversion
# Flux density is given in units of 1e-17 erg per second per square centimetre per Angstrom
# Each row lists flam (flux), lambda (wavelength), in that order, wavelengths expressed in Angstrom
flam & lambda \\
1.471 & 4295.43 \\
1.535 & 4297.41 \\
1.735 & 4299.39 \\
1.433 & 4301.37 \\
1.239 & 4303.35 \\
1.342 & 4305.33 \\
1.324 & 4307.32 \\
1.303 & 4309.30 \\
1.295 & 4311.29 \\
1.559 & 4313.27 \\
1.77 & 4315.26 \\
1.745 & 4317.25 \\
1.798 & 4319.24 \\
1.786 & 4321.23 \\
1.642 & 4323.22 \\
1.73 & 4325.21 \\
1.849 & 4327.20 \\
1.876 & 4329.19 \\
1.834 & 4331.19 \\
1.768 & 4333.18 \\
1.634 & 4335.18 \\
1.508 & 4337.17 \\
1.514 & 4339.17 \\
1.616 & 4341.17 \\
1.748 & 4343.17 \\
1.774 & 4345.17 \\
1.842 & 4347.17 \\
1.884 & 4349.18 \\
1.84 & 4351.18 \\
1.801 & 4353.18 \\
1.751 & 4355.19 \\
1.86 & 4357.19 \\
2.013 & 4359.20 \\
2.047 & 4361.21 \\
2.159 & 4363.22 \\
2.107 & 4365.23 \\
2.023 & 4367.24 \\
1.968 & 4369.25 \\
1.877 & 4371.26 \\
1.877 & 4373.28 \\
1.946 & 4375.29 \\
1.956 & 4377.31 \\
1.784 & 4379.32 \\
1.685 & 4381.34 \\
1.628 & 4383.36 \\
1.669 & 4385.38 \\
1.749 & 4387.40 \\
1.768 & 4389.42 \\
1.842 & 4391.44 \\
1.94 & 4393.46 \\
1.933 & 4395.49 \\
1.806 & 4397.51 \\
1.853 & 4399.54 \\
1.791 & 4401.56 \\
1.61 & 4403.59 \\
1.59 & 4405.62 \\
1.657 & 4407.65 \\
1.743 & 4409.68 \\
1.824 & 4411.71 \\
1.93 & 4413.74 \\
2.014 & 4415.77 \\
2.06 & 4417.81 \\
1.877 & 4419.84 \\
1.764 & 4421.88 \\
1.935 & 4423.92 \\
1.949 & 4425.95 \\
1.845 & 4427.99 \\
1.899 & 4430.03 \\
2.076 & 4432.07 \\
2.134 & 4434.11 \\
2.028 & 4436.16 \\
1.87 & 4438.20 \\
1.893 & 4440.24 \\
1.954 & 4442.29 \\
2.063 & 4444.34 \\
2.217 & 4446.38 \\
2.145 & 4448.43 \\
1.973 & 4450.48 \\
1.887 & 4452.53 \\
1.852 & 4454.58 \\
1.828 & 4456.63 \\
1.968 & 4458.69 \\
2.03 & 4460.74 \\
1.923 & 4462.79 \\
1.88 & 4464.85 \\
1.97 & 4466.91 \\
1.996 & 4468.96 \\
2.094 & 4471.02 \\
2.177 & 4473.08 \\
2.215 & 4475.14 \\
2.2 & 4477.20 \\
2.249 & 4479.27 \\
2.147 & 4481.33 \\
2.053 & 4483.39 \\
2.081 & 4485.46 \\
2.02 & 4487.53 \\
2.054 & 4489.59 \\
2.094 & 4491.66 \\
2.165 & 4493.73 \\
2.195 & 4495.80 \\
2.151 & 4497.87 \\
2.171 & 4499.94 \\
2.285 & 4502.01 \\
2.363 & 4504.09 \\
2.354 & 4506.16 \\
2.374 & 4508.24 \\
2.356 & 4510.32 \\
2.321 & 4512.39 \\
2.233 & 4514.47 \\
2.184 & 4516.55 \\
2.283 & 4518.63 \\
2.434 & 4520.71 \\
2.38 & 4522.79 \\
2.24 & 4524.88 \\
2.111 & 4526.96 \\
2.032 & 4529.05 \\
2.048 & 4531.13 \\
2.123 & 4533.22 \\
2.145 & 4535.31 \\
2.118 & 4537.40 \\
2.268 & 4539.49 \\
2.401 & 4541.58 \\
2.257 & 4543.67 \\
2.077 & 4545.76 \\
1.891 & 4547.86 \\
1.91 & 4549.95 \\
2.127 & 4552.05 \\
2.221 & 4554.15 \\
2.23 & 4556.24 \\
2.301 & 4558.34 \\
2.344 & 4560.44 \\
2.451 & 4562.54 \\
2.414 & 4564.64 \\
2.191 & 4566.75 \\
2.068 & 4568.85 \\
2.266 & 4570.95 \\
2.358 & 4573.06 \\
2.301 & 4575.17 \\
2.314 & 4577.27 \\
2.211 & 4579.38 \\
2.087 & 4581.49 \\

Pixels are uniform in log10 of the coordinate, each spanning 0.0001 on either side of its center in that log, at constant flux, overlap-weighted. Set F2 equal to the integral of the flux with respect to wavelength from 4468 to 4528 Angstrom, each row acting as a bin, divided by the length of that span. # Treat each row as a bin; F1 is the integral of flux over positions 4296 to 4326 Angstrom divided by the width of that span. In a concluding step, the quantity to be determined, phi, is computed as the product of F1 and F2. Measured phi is 3.41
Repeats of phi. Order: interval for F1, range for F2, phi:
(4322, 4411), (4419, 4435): 3.49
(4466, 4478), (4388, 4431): 3.88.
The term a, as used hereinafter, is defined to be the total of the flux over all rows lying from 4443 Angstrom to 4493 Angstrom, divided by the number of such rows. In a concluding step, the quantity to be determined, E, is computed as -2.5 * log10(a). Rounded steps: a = 2.0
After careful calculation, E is -0.78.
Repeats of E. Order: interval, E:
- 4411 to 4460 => -0.73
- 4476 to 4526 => -0.87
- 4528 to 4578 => -0.86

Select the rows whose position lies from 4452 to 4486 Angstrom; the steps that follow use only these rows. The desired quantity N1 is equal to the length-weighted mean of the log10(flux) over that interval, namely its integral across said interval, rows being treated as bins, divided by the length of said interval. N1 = 0.307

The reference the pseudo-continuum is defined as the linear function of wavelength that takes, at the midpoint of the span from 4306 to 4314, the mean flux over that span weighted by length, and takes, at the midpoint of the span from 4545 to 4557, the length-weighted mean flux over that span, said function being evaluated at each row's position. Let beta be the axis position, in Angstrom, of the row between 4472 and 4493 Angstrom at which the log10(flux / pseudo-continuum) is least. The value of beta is 4487.53 Angstrom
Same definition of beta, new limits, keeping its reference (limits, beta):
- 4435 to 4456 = 4454.58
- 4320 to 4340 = 4339.17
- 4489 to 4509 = 4489.59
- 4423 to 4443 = 4438.20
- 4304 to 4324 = 4311.29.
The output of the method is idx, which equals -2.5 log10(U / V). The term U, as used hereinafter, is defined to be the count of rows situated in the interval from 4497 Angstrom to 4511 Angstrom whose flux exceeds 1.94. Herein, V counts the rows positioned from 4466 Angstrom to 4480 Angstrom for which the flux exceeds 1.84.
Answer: 0.00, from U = 7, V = 7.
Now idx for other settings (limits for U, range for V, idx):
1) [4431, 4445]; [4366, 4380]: 0.20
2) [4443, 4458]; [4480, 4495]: 0.61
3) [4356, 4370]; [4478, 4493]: 0.17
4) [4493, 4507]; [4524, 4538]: 0.00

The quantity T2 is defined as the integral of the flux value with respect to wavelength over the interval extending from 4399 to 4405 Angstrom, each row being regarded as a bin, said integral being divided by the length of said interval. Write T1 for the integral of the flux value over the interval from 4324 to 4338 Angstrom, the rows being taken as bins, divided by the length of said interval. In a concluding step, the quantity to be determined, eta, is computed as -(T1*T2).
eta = -3.0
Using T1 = 1.75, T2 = 1.73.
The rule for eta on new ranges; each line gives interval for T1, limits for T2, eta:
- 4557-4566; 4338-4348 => -4.0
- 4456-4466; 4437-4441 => -3.6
